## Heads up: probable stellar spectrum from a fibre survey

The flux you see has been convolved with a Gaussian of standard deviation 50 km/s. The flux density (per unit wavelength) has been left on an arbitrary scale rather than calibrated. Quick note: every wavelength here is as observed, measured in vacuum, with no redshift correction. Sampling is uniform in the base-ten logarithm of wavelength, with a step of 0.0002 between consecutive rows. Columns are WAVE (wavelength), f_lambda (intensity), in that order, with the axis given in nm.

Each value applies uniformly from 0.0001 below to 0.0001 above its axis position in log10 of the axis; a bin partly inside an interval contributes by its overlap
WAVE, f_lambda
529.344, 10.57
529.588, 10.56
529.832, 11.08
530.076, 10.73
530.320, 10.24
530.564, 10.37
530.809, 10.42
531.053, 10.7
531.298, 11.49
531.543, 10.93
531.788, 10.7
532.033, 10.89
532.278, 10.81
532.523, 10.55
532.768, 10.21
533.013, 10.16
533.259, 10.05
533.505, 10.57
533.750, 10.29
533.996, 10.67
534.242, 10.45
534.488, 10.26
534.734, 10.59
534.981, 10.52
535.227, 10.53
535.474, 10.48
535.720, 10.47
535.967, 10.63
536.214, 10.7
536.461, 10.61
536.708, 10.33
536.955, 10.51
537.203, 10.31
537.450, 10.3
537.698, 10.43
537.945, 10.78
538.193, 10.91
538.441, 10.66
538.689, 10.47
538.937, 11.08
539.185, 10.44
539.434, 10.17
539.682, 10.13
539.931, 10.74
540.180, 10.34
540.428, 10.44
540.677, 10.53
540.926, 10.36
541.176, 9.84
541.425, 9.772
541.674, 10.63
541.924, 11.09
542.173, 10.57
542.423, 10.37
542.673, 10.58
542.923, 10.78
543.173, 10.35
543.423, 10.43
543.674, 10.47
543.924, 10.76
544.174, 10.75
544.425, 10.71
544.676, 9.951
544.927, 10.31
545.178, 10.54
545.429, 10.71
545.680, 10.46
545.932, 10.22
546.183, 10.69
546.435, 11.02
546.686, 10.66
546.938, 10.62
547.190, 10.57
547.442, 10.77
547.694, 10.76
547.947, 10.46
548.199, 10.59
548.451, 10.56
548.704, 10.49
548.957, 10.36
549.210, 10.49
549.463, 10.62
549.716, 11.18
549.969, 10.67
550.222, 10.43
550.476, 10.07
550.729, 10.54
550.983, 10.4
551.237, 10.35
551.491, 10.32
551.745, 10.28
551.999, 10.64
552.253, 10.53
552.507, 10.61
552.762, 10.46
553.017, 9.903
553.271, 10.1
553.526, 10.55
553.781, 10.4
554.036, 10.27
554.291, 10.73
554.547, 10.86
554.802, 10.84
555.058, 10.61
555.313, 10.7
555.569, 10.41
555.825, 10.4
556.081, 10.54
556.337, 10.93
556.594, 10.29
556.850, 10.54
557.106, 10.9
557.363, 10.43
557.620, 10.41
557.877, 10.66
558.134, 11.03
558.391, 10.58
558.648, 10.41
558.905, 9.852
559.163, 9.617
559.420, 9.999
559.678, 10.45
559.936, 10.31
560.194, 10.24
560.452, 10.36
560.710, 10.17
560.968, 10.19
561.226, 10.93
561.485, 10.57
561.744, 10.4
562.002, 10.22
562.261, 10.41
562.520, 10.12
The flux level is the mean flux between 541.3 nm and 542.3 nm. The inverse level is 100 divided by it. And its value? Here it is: 9.51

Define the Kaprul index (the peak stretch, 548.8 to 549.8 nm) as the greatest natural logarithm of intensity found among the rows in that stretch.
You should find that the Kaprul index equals 2.414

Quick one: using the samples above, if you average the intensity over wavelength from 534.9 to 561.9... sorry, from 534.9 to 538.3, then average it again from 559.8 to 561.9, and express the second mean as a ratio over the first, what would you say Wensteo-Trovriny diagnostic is 0.99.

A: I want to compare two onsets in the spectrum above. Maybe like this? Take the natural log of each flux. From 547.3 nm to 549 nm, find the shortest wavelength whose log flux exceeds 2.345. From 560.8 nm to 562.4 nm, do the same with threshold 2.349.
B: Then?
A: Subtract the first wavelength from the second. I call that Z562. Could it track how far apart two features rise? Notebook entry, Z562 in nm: 13.78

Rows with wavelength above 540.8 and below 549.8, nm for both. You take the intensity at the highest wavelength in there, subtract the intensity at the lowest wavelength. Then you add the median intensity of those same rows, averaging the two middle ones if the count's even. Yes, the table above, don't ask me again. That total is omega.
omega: 11.4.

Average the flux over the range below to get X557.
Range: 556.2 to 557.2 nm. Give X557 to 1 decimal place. 10.7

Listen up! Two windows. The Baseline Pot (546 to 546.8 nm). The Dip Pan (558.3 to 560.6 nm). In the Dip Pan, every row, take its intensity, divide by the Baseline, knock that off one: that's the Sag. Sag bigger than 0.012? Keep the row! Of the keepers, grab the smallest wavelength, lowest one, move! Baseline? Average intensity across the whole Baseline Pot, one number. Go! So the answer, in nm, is 558.391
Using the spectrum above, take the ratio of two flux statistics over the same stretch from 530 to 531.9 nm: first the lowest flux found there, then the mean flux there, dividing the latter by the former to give 1.04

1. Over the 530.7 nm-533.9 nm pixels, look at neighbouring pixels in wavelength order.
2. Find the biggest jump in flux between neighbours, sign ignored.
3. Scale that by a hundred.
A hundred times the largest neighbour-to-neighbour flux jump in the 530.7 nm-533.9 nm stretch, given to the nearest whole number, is 79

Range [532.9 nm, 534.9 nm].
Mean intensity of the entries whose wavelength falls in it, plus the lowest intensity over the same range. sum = 20.43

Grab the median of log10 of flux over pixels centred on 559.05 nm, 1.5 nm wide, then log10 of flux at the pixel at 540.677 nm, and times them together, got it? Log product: 1.03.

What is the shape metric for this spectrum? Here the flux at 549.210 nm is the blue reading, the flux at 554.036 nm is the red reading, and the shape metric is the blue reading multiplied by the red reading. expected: 108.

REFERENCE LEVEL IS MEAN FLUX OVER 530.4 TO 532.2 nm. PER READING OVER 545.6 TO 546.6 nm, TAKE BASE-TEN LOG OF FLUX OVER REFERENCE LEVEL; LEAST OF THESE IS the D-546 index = -0.023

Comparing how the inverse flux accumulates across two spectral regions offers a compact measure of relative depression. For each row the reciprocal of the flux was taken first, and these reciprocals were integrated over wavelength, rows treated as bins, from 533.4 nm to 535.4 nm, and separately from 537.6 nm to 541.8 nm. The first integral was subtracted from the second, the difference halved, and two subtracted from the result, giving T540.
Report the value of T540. -1.89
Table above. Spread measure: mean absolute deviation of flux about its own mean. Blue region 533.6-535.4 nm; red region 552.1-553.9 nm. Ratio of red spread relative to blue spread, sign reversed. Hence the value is -1.7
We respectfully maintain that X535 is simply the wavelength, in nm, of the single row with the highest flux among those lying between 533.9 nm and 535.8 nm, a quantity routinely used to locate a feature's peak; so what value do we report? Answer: 533.996 nm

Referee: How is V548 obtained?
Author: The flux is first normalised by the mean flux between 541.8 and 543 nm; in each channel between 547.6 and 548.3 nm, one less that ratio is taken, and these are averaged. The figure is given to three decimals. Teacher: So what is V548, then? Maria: 0.007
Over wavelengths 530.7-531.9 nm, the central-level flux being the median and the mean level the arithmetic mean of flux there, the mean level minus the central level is 0.15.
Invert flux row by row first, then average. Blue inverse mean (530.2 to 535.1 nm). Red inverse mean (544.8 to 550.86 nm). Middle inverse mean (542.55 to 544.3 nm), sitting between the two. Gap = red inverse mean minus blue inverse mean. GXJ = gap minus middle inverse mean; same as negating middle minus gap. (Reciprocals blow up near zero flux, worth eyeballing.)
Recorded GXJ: -0.0948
